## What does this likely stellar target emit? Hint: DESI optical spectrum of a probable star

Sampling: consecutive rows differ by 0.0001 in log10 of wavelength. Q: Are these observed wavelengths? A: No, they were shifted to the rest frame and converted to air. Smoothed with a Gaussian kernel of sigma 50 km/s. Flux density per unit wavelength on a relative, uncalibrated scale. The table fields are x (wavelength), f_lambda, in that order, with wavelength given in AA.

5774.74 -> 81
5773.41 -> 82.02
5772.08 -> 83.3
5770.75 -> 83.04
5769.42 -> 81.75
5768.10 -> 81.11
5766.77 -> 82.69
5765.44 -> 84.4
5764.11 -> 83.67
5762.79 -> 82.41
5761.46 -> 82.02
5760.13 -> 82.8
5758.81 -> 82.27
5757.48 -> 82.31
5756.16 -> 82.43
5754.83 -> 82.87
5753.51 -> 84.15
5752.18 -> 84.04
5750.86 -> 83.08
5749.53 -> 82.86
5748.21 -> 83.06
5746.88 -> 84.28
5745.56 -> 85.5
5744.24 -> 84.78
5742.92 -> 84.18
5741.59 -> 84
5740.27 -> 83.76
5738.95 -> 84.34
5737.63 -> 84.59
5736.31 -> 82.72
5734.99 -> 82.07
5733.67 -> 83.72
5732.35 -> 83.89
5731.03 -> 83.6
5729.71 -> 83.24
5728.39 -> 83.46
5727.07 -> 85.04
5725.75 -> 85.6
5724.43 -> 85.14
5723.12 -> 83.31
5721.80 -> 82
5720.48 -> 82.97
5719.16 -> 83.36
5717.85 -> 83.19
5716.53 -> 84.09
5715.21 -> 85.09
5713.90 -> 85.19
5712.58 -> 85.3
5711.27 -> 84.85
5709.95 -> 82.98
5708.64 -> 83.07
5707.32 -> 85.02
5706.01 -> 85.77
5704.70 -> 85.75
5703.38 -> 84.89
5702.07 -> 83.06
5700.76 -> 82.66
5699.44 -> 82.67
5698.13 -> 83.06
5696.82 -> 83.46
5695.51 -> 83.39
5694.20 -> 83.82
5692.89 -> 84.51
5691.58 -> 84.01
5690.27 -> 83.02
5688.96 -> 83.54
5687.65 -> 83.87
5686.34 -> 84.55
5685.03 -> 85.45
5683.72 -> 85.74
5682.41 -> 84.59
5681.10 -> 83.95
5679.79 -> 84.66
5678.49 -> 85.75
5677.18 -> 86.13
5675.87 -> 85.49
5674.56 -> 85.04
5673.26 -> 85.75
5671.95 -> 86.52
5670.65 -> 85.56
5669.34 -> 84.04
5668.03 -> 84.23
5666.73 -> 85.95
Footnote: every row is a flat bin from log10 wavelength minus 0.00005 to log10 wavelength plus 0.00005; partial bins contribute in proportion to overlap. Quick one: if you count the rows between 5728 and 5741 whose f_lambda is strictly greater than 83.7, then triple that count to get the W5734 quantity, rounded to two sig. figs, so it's 15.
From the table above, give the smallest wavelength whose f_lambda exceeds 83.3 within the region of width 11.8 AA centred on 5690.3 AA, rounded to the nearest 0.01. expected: 5685.03 AA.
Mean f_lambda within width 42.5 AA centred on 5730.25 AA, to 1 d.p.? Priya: 83.9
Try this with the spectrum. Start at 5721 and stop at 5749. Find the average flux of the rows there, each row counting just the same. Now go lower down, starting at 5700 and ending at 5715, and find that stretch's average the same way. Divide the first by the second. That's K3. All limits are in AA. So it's 0.994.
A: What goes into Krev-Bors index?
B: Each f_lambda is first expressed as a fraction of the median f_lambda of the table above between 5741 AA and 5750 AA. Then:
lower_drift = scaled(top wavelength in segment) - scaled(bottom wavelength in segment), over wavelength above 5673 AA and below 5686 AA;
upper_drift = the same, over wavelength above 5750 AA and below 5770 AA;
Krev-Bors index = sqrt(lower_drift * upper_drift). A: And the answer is 0.0075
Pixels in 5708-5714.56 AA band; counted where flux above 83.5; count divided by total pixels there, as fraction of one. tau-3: 0.60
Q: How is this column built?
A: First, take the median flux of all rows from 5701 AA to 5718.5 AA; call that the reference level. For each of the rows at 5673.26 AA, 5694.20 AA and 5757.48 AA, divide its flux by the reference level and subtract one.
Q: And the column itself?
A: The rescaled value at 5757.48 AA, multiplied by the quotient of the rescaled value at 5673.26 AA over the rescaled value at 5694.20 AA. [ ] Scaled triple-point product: 0.024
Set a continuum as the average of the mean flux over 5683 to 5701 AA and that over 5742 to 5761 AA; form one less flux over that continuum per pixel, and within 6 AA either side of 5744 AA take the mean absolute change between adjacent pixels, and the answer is 0.0074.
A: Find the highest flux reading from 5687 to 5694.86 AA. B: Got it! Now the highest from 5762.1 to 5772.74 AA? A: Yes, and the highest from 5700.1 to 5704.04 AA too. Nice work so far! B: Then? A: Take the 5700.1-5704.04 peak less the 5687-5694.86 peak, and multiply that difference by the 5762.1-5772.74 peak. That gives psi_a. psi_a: 32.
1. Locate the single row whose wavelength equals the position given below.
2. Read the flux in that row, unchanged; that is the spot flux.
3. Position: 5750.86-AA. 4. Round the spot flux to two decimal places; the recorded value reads 83.08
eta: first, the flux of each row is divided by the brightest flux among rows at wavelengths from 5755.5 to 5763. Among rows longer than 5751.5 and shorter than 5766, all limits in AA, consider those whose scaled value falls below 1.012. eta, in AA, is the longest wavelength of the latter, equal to 5764.11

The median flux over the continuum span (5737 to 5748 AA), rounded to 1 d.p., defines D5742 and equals 84.3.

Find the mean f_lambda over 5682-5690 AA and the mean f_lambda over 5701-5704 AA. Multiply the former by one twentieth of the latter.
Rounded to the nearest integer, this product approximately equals 355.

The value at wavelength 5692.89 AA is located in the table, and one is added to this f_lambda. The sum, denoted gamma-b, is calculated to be 85.5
